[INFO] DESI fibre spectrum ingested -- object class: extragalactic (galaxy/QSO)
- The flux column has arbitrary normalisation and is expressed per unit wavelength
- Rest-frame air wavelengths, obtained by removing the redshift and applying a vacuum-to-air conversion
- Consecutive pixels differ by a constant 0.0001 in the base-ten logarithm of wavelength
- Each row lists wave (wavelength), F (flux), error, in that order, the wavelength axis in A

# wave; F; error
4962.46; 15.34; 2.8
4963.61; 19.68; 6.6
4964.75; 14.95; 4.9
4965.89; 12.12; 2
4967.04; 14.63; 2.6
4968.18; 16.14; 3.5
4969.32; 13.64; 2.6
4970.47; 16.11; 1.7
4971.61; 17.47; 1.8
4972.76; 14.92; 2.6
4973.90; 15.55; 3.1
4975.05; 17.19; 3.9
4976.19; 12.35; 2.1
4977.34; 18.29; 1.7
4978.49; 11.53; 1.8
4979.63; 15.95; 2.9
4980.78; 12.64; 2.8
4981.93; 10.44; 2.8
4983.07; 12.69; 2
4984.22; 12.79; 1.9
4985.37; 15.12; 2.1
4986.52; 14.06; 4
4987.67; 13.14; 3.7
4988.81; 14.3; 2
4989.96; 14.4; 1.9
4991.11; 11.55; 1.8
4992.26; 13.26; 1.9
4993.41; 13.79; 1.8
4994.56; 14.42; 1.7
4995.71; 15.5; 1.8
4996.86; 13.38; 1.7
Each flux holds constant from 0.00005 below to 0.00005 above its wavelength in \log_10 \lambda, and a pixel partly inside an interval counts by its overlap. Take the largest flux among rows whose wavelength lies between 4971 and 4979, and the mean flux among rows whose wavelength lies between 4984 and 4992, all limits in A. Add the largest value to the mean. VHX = 31.9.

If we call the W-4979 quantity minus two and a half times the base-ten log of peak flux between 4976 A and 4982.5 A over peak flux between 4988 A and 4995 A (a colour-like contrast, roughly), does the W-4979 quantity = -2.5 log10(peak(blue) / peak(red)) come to -0.26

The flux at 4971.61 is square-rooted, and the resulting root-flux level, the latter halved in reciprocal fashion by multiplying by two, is 8.36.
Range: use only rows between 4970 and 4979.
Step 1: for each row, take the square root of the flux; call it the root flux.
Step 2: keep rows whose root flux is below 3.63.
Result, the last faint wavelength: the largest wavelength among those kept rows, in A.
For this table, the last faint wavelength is 4978.49 A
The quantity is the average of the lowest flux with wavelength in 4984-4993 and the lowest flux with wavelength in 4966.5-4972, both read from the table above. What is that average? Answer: 12.6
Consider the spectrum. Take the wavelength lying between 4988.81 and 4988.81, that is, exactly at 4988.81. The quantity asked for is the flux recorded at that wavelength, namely 14.3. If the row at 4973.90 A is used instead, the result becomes 15.55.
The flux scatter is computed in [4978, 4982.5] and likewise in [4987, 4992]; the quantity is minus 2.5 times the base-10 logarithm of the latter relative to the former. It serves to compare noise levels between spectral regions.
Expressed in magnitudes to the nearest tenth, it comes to 0.6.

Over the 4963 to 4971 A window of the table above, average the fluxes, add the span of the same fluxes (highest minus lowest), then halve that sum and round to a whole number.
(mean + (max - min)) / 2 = 11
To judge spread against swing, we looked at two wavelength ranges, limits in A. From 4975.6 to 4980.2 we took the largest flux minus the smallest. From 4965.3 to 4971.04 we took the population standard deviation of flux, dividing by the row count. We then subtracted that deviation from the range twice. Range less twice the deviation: 3.7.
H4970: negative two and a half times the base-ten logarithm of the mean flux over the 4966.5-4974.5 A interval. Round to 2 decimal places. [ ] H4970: -2.98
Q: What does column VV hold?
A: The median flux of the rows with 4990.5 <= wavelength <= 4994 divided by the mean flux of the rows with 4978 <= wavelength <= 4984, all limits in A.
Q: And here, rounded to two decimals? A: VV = 1.05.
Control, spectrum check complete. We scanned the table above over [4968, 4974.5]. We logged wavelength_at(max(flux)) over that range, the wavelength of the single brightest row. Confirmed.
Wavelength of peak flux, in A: 4971.61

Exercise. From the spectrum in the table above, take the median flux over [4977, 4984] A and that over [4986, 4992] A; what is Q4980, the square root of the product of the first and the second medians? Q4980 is 13.3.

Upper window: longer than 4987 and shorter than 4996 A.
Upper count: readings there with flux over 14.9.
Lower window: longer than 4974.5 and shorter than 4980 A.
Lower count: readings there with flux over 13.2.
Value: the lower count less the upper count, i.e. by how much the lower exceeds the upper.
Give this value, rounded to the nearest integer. 2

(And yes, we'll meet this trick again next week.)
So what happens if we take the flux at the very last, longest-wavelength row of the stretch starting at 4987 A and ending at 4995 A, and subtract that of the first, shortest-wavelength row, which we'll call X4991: 1.3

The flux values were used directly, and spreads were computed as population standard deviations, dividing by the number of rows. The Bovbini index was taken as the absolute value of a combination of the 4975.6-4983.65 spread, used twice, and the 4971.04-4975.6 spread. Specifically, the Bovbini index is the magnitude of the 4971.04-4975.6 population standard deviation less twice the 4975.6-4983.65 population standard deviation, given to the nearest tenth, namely 4.0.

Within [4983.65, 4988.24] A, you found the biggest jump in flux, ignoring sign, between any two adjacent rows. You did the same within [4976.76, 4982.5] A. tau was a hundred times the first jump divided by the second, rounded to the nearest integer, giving 34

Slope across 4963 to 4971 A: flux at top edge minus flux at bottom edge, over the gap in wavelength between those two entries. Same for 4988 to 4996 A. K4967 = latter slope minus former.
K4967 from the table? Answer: 0.69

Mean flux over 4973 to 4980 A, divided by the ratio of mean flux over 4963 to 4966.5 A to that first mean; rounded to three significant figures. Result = 14.7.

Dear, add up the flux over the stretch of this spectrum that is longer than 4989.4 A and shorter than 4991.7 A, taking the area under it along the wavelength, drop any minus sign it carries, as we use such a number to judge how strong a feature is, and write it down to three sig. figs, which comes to 29.8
